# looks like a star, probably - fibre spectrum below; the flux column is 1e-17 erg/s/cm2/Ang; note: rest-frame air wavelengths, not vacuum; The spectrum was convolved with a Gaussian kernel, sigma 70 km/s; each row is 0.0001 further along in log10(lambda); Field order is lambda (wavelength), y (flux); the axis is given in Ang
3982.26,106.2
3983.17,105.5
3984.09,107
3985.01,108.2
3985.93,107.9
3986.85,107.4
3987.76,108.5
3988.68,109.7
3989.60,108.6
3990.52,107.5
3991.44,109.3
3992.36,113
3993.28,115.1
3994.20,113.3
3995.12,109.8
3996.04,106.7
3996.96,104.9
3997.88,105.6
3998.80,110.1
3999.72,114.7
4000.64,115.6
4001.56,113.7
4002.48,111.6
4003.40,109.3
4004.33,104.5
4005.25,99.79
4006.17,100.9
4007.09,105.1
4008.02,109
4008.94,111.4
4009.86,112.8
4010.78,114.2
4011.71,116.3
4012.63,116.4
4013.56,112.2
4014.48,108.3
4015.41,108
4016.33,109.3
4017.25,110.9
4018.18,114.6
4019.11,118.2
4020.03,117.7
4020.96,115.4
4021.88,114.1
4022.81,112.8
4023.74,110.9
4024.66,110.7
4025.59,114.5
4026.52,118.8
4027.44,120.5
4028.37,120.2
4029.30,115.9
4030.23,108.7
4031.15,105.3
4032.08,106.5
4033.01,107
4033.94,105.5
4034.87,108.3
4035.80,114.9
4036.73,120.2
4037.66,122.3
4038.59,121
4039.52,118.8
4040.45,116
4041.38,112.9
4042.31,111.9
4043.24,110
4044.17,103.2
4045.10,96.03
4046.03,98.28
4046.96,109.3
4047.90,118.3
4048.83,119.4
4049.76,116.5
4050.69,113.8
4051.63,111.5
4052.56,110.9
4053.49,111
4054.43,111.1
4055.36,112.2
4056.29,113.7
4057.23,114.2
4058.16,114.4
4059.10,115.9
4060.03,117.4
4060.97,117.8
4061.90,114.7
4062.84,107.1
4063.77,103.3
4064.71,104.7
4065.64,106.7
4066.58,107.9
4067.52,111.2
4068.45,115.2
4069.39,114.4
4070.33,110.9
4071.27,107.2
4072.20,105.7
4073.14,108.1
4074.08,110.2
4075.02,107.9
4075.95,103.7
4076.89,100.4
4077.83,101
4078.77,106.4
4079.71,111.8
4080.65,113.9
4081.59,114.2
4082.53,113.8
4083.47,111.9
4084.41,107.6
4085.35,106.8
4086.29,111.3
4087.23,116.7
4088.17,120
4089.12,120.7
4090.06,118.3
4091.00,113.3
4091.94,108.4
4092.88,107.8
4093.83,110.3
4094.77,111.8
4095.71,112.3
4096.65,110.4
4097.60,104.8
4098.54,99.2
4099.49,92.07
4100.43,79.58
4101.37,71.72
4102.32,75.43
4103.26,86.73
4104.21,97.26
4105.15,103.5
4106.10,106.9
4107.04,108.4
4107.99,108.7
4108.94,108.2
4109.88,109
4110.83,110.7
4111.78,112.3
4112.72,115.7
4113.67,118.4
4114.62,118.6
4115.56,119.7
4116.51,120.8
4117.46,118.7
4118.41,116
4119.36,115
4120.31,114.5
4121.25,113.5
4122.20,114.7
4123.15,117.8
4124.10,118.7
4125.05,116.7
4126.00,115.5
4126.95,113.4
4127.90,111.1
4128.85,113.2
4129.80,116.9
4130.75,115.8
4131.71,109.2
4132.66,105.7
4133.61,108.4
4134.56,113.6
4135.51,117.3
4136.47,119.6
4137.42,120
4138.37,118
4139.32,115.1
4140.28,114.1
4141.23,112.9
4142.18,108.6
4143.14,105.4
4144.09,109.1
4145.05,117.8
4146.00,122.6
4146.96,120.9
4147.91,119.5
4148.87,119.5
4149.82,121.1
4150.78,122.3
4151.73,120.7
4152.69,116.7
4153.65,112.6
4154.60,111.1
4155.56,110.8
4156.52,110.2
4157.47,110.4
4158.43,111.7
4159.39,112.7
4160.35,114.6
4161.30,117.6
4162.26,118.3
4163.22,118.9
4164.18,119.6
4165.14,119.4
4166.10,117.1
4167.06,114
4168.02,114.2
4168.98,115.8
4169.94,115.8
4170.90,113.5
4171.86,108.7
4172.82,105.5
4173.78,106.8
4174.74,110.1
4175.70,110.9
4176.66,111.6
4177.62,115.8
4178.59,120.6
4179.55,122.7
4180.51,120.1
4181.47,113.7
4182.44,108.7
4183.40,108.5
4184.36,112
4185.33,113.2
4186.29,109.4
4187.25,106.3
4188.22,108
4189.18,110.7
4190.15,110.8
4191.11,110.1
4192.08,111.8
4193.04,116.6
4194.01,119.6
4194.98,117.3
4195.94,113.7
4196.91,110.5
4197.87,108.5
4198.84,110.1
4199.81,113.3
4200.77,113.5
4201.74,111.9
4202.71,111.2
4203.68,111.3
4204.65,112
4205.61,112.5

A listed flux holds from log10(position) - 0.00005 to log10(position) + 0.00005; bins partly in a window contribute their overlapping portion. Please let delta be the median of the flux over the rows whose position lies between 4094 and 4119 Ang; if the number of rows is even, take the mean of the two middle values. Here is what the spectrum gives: 109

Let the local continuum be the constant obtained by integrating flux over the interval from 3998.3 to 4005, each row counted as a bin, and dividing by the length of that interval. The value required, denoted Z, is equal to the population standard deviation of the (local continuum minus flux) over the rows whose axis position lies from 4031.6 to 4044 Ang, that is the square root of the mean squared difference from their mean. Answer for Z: 5.6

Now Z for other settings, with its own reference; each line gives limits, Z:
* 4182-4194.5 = 3.5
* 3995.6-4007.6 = 4.9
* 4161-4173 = 4.0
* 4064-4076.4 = 3.4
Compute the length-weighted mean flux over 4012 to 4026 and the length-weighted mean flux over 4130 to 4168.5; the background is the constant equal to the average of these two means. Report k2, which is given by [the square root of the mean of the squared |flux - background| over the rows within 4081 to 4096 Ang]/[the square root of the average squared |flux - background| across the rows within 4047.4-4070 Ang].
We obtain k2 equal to 1.0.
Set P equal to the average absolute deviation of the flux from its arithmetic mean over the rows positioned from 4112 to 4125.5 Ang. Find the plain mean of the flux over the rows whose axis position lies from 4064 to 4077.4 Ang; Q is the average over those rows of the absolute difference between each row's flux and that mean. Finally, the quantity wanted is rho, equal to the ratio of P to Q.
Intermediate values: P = 1.9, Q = 3.0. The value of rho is 0.6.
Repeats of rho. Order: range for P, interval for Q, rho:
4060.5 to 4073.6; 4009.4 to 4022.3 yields 1.4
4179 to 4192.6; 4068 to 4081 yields 0.9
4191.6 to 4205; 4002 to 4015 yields 0.6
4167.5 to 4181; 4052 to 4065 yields 1.2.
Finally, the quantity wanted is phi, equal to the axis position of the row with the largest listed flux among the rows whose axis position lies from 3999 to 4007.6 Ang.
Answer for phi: 4000.64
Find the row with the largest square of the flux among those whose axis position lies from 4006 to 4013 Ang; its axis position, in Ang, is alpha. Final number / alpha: 4012.63 Ang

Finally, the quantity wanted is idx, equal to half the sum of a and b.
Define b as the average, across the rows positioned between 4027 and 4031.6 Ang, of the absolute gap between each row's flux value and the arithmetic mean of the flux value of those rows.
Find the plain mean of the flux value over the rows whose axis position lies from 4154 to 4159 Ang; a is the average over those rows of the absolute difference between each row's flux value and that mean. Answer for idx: 3.1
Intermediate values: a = 0.4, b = 5.7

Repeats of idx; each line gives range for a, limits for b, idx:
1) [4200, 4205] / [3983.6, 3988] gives 0.5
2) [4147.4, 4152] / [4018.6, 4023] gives 1.4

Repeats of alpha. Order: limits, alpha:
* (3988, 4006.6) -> 4000.64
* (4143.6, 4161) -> 4146.00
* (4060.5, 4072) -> 4060.97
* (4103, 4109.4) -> 4107.99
